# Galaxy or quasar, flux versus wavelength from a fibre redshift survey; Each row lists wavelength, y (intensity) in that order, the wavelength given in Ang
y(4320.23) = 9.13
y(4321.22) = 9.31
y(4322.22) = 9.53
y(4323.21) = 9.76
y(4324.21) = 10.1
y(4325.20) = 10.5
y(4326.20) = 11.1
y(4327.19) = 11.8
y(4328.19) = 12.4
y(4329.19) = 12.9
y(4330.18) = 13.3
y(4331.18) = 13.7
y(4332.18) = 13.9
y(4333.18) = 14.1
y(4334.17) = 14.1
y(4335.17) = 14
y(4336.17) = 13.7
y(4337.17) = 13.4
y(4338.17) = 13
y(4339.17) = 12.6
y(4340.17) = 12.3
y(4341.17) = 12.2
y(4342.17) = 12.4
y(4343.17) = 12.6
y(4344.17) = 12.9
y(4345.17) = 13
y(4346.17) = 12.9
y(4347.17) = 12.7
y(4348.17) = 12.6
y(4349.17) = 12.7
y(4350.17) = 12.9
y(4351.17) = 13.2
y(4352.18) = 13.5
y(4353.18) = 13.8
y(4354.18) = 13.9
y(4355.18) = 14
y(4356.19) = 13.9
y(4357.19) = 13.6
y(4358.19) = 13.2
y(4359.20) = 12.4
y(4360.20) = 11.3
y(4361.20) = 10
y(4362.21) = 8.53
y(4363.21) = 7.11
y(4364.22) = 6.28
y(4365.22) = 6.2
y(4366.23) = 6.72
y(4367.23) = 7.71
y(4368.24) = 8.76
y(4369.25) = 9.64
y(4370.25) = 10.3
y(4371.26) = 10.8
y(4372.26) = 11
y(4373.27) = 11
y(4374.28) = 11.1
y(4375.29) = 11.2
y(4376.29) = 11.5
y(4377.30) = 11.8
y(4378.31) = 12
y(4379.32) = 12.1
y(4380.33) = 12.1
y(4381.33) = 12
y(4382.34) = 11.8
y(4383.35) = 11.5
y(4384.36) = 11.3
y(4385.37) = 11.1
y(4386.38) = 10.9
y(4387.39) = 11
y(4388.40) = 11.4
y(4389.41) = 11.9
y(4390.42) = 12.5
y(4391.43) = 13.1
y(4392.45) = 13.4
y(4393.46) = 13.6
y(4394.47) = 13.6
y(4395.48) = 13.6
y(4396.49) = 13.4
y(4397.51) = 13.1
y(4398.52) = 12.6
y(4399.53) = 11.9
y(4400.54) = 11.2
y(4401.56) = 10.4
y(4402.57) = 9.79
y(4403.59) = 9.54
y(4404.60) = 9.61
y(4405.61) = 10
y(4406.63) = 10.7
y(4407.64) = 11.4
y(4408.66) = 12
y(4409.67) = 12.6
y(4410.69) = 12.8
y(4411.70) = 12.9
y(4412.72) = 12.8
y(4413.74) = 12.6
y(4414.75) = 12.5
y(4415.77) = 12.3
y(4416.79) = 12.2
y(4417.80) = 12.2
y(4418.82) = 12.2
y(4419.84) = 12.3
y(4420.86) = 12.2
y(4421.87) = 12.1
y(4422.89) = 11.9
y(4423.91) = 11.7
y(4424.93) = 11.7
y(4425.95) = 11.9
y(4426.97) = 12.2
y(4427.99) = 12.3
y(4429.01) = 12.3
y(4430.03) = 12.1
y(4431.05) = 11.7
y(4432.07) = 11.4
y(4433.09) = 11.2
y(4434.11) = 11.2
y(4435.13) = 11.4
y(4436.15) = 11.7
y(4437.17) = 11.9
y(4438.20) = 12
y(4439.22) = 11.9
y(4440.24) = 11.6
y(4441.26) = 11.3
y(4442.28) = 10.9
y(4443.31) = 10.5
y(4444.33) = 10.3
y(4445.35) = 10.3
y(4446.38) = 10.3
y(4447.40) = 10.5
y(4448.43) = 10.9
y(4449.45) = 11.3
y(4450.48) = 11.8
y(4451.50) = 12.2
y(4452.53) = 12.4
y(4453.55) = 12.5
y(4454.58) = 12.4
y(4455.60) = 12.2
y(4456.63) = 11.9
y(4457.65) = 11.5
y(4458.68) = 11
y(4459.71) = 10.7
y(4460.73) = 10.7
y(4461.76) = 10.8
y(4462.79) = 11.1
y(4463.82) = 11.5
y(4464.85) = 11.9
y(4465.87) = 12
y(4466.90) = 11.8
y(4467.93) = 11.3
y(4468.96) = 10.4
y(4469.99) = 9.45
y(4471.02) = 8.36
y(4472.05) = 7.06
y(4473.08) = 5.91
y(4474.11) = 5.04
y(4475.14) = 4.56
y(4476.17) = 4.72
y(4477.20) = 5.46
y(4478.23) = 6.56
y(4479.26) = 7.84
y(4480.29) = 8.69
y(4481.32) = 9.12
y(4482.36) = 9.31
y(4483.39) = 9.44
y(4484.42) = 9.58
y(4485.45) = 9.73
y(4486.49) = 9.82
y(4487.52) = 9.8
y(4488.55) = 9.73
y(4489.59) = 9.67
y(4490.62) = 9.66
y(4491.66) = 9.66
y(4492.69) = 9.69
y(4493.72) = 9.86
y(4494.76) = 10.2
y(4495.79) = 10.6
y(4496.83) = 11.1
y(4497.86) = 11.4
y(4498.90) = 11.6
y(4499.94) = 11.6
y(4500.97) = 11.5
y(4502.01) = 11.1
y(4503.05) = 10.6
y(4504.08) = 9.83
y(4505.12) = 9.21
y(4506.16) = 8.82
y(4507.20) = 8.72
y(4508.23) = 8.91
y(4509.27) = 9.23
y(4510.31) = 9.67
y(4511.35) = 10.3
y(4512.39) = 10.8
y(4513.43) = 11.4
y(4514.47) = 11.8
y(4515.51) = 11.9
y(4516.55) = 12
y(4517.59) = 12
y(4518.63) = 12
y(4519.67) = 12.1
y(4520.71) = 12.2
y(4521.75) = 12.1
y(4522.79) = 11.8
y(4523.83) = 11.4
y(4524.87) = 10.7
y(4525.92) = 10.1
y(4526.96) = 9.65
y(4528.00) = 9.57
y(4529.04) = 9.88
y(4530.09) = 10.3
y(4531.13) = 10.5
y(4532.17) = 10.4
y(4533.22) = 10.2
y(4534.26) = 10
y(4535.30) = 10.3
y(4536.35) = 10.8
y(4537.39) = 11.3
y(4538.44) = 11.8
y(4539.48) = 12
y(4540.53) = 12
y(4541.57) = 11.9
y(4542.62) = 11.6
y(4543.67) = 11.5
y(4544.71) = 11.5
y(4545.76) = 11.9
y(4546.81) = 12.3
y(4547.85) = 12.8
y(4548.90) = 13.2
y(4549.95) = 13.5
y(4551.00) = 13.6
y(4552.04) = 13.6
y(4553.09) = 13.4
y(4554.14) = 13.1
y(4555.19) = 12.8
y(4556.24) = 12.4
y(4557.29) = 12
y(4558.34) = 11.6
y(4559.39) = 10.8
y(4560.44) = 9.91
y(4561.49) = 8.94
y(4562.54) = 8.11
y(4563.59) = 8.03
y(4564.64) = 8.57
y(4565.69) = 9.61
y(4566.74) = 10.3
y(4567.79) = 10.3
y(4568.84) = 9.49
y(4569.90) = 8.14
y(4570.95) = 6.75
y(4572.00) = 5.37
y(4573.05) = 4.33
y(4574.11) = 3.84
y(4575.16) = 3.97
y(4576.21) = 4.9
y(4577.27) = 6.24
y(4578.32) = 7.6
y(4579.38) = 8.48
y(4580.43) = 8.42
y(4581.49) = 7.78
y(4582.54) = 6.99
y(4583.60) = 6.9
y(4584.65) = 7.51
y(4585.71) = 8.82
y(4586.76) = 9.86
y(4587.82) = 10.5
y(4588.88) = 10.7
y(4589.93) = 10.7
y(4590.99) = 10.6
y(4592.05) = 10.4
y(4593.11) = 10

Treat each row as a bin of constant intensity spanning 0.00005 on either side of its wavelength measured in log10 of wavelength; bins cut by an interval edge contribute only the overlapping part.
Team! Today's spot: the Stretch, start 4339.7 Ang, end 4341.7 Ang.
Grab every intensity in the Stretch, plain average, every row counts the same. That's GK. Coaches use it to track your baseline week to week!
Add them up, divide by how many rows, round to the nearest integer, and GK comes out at 12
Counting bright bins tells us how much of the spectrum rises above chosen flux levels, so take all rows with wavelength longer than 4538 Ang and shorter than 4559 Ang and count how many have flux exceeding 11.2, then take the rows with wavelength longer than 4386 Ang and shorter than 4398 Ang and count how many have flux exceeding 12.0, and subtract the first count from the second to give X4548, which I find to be -12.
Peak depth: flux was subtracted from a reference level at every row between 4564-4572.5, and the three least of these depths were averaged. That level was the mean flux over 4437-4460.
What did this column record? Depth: 1.3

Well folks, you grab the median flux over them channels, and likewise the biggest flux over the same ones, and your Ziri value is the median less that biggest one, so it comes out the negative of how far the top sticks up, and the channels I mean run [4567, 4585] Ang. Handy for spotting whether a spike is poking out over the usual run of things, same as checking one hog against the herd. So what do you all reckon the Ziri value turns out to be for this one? -3.3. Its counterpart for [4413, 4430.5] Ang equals -0.4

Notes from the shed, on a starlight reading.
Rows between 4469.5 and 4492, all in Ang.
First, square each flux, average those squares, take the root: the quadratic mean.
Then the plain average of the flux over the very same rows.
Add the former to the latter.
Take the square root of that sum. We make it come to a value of 4.1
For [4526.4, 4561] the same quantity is 4.8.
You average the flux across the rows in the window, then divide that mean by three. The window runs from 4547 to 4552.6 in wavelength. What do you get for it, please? 4.4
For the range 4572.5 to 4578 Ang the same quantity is 1.6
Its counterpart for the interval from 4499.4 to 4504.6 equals 3.6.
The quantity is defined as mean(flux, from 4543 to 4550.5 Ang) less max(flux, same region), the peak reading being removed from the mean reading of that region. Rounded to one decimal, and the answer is -1.1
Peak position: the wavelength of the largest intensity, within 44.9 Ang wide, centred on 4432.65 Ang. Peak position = 4411.70 Ang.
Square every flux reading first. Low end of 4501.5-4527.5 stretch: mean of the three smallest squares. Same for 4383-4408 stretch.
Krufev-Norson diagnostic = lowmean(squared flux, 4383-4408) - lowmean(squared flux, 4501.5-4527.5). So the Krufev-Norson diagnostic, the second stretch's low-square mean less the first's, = 15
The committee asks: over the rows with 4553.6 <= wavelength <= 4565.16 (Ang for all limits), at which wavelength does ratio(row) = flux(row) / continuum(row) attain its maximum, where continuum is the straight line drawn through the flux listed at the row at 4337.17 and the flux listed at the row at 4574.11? 4554.14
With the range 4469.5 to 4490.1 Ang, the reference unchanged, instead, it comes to 4487.52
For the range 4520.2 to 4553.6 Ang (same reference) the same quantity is 4552.04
